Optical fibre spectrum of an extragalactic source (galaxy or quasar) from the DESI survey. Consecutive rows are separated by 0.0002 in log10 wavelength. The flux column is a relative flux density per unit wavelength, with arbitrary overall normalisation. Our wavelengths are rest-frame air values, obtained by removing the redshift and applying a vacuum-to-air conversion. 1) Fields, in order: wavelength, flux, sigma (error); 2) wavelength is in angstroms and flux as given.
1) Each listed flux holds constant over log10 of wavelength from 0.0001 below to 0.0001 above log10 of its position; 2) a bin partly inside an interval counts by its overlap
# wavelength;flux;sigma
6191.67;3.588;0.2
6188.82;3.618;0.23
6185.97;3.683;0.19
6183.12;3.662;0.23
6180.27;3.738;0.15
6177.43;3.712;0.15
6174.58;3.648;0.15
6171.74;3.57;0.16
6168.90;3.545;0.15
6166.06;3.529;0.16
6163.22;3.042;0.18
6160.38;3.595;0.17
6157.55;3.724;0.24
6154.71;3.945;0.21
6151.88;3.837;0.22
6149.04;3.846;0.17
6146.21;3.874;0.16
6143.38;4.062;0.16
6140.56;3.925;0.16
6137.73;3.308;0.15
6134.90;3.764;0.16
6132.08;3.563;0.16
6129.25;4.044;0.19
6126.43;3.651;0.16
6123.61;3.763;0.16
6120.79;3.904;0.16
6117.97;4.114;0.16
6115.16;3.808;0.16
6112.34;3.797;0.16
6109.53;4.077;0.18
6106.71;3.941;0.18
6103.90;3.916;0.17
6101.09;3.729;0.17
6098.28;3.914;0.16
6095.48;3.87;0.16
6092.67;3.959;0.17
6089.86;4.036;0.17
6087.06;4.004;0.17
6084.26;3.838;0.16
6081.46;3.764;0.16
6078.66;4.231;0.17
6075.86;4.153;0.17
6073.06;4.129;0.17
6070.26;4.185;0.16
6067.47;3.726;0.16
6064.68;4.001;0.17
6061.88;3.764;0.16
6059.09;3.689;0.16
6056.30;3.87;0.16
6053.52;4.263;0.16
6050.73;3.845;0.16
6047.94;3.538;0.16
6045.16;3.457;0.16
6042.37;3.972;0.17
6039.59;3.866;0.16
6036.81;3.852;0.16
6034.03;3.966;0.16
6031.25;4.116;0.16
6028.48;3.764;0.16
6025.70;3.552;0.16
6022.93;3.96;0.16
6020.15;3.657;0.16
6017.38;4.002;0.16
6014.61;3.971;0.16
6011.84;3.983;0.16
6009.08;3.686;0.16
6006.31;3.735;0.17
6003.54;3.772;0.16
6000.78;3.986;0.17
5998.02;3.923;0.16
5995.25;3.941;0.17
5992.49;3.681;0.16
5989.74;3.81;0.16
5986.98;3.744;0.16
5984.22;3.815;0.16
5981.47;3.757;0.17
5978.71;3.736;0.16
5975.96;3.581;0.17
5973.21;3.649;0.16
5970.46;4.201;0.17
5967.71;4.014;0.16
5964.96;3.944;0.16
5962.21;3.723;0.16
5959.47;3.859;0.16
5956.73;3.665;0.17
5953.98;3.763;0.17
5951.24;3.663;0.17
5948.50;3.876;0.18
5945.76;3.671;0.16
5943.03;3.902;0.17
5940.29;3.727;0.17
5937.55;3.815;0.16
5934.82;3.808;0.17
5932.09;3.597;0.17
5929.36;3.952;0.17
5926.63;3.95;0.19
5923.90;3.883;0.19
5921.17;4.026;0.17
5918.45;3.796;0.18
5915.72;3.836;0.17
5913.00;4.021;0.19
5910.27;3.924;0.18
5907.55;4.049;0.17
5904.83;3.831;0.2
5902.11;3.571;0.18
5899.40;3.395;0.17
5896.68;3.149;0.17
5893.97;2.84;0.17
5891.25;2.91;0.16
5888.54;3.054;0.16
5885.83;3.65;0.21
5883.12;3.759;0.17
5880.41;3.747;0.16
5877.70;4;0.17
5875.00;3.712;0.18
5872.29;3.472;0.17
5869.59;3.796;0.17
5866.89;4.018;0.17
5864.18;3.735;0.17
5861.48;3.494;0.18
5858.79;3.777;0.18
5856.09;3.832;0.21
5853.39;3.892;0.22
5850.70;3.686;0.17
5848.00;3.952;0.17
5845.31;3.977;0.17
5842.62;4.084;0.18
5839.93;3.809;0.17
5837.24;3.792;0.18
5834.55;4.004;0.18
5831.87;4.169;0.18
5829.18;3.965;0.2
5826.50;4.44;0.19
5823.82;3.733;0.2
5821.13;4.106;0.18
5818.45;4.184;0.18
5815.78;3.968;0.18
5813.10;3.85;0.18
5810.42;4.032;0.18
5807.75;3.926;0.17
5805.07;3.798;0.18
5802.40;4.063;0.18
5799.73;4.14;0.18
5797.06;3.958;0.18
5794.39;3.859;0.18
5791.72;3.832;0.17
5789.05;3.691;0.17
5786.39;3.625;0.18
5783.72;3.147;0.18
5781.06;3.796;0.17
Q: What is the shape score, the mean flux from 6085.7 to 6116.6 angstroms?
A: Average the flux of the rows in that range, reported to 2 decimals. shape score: 3.91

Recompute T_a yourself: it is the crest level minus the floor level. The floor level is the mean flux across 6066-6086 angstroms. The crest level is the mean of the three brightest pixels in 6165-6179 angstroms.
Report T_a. -0.4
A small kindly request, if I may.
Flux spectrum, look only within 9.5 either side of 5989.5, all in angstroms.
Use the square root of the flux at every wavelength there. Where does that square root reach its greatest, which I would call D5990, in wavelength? 5995.25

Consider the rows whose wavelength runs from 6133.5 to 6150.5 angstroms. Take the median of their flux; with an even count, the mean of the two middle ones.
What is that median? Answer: 3.86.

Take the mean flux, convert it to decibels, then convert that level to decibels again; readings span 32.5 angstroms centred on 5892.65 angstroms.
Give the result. 7.35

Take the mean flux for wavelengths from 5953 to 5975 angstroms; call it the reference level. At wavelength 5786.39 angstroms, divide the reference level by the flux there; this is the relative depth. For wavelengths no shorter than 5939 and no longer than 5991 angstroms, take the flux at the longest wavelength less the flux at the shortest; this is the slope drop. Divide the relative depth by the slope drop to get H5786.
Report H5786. 13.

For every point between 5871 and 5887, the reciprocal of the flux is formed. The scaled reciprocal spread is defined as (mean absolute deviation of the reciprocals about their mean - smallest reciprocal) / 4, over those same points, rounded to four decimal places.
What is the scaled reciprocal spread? -0.0605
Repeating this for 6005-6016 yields -0.0605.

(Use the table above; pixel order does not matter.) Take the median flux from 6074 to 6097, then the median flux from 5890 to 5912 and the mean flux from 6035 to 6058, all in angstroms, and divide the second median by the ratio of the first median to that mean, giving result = 3.35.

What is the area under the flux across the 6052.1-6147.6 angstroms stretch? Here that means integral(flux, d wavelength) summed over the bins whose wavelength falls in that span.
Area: 373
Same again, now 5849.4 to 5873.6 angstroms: 91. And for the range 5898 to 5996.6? 376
